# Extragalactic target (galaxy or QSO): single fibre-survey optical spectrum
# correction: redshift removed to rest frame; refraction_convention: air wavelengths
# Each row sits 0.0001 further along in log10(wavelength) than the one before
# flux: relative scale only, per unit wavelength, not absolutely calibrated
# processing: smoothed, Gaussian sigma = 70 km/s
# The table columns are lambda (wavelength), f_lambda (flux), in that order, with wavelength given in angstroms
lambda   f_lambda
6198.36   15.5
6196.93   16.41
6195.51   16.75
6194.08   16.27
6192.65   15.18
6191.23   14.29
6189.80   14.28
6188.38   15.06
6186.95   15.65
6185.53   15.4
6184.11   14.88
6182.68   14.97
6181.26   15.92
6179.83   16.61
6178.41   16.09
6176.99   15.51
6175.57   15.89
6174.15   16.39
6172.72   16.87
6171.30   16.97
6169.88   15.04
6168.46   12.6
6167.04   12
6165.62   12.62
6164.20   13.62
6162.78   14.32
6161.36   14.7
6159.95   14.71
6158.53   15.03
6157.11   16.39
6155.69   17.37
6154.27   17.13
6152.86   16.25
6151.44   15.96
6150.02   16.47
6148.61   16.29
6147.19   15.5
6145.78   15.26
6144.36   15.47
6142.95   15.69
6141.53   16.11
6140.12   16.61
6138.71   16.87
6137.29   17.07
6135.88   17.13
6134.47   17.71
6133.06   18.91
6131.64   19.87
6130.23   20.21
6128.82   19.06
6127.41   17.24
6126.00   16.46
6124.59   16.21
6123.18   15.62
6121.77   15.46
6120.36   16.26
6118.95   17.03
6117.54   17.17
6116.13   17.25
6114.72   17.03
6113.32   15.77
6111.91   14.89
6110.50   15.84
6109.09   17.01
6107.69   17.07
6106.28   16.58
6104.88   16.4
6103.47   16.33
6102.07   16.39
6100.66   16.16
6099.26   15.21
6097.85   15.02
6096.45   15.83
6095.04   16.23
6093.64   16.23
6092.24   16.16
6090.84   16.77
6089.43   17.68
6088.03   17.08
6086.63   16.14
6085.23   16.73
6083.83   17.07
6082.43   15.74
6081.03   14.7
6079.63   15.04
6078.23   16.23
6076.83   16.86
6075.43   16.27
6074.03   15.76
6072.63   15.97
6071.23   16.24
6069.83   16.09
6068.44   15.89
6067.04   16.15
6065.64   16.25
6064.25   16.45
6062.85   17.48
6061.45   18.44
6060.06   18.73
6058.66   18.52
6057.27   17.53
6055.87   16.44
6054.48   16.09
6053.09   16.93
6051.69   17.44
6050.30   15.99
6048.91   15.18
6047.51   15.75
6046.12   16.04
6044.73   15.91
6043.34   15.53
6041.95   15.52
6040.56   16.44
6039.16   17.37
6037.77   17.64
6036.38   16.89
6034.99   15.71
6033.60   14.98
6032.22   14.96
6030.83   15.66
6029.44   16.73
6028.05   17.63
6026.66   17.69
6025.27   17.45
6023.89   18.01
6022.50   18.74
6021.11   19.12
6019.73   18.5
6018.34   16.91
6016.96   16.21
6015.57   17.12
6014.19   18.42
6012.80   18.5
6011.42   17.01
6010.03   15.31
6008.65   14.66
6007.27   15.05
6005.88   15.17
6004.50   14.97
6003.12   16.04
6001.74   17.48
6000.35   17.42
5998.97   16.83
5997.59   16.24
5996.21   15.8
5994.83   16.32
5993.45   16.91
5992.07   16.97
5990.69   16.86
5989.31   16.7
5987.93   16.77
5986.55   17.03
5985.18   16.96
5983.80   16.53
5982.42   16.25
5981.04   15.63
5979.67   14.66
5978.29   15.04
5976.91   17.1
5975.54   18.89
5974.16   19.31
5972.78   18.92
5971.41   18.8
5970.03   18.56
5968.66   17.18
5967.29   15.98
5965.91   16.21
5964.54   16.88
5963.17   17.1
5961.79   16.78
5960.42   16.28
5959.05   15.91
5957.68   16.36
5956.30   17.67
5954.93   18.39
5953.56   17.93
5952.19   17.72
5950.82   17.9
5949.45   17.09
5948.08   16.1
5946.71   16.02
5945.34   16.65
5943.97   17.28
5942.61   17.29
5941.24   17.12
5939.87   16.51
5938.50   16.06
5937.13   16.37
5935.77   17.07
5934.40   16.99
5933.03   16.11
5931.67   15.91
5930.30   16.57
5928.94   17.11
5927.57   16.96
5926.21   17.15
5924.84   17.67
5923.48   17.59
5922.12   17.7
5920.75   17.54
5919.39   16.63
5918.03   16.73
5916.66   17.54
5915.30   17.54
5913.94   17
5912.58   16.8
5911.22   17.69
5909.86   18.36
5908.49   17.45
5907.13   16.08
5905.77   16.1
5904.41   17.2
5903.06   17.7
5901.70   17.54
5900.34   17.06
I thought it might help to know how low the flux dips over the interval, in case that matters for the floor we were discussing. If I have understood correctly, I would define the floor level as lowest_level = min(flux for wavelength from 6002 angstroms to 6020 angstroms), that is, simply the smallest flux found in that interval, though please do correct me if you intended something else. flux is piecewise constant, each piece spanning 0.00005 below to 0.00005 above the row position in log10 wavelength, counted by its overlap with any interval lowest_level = 14.66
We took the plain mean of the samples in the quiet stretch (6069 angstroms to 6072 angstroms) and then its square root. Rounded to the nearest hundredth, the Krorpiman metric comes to 4.02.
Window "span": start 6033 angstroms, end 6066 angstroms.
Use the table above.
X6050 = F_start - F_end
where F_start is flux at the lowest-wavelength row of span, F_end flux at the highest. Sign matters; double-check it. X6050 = -1.3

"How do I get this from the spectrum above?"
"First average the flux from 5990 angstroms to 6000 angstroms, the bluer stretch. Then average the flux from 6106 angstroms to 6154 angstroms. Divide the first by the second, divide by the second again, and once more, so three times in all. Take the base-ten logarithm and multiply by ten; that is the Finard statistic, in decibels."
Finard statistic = -24.5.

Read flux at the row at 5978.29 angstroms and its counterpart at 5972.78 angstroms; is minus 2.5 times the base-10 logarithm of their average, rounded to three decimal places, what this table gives -3.075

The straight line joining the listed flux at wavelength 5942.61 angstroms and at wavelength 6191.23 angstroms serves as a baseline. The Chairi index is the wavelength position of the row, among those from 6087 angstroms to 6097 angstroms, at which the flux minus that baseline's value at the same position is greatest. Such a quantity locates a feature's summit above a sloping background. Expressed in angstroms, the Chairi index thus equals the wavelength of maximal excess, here 6089.43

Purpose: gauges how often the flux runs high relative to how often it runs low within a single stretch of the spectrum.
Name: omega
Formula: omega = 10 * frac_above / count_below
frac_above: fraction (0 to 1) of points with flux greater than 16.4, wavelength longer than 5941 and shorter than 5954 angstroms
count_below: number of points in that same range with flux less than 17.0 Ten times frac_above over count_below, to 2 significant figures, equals 2.7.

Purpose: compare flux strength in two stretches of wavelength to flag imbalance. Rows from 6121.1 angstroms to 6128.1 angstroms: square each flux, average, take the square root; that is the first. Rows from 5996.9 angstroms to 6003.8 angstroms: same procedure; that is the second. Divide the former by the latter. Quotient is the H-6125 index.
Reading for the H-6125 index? 0.96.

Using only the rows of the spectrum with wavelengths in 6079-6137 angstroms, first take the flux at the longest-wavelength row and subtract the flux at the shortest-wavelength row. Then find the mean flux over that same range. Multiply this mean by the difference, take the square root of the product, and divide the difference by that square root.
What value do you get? 0.35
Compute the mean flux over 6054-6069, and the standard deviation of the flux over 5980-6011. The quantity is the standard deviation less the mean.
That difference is -16.3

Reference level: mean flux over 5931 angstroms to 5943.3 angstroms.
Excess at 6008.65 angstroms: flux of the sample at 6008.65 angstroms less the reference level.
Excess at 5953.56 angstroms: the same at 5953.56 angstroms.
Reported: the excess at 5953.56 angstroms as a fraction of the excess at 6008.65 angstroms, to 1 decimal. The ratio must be -0.7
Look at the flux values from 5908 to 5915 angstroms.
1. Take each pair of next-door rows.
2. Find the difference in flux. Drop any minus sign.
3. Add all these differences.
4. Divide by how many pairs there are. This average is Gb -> 0.67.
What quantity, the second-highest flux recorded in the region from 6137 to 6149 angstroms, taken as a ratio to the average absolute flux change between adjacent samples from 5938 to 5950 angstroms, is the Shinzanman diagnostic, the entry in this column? 37.8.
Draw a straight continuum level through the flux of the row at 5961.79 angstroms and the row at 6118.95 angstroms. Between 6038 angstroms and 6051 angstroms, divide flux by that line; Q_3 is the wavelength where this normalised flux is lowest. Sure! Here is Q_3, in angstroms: 6048.91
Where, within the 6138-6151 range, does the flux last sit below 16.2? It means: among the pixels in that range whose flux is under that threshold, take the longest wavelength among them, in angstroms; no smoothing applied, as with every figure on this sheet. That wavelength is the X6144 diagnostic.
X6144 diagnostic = 6147.19 angstroms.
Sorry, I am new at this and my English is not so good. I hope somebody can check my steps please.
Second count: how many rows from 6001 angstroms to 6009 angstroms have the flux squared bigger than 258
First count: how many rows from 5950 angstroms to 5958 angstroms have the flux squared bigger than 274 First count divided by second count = 5.0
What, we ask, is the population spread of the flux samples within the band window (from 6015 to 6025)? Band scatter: 1.0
